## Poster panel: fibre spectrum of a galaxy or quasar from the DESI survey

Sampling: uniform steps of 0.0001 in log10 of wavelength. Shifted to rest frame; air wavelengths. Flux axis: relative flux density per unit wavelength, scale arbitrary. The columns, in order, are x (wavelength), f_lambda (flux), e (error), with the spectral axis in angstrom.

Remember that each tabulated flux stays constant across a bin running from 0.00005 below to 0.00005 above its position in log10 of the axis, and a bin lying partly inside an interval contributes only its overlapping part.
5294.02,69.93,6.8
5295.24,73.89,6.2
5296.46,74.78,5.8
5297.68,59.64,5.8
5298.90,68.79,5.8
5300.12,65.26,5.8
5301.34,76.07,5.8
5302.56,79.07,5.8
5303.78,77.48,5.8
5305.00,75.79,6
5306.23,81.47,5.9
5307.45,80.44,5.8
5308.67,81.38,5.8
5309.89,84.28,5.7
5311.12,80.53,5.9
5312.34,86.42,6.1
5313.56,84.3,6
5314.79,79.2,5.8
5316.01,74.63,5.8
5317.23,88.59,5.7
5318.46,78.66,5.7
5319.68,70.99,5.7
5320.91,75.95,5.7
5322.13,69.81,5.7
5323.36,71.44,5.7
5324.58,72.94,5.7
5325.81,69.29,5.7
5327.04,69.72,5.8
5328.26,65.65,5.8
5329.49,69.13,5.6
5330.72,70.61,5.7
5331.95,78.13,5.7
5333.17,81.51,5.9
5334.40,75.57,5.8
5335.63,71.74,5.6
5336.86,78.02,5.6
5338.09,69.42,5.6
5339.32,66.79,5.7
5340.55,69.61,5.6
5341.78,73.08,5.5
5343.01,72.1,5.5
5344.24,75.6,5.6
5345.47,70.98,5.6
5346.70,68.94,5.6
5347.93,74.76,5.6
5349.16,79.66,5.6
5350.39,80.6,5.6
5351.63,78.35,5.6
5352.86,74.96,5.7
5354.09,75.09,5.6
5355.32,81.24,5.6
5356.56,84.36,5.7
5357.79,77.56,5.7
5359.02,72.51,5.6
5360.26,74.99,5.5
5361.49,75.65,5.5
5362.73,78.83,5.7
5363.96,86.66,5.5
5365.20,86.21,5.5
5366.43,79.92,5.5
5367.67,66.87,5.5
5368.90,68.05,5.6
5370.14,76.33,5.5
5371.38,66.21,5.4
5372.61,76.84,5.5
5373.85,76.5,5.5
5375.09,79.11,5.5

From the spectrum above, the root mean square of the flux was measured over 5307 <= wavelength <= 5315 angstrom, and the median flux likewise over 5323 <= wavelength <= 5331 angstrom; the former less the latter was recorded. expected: 13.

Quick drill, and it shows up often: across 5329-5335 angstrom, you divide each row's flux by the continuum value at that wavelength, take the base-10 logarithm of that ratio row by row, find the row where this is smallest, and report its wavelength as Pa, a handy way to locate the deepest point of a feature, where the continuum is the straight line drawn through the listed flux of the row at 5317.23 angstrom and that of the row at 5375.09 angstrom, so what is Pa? 5329.49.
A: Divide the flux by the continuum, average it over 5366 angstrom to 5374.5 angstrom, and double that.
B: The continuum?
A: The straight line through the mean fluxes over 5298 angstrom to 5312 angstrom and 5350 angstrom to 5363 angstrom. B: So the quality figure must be 1.88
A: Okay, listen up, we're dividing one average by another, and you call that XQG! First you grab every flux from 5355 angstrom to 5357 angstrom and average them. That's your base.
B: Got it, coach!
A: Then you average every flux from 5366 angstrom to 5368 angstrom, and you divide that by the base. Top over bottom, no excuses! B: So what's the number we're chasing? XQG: 0.89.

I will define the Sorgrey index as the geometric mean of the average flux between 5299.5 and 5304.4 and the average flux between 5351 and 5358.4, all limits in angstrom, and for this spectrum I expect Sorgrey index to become 77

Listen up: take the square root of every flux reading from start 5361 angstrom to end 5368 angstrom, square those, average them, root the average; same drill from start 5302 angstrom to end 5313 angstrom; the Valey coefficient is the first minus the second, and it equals -0.10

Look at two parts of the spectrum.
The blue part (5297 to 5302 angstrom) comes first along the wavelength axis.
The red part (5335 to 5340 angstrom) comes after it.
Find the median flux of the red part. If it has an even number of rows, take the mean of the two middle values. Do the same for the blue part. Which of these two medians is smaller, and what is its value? 67.0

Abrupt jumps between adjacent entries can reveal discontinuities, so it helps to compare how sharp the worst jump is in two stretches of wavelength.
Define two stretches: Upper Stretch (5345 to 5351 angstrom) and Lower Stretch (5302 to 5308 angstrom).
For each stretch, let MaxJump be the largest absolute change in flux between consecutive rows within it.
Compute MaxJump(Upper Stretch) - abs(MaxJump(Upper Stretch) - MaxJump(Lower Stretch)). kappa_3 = 5.7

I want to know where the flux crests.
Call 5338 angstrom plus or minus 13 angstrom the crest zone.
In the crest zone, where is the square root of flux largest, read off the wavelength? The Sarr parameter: 5333.17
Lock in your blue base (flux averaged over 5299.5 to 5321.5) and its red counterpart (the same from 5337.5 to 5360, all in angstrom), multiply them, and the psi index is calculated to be 5900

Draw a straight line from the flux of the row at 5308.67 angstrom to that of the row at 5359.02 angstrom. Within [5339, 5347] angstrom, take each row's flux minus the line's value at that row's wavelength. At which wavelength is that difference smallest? 5339.32 angstrom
